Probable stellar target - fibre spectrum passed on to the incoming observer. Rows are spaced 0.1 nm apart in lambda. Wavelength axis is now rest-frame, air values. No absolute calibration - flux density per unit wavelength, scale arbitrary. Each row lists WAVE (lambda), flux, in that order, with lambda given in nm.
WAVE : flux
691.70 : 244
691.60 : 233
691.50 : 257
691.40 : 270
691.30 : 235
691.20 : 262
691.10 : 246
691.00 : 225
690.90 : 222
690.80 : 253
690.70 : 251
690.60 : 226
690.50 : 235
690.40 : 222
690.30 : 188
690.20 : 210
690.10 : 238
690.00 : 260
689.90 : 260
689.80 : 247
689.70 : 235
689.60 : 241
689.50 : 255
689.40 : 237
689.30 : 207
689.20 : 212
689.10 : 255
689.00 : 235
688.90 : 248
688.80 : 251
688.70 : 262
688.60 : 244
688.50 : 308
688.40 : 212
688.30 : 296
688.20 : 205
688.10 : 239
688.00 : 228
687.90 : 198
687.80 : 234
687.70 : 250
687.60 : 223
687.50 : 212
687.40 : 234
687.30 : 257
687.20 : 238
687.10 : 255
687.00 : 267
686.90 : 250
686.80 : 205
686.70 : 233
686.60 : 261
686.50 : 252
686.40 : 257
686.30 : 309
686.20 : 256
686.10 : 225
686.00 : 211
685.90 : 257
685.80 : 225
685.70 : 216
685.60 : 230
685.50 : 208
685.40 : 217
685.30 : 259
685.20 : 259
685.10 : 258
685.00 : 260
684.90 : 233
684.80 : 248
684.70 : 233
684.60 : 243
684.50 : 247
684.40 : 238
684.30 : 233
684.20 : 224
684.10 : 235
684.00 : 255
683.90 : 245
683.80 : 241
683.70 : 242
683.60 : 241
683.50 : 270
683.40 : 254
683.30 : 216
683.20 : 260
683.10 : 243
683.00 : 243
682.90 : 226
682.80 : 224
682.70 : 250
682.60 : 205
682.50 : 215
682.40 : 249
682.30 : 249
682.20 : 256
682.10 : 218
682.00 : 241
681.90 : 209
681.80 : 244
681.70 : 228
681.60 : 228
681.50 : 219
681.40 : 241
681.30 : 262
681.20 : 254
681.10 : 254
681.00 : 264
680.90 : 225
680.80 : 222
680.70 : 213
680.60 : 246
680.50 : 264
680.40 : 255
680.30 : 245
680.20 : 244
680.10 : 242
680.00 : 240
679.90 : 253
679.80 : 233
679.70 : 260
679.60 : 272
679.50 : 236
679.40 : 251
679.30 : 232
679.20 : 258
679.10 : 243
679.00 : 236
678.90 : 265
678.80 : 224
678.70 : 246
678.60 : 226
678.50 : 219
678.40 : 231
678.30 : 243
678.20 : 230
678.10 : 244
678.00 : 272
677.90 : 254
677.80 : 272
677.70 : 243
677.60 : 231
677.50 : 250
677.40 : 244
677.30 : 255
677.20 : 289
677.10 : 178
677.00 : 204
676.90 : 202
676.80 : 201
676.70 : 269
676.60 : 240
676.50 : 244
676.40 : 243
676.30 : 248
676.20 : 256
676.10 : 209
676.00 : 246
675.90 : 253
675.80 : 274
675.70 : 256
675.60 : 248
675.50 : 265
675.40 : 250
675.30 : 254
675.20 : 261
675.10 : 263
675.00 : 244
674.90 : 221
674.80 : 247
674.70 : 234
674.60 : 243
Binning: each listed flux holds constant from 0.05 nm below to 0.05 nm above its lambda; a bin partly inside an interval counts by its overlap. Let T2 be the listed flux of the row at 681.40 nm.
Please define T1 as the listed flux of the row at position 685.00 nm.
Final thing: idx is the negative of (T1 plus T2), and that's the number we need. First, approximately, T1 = 260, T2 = 241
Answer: -501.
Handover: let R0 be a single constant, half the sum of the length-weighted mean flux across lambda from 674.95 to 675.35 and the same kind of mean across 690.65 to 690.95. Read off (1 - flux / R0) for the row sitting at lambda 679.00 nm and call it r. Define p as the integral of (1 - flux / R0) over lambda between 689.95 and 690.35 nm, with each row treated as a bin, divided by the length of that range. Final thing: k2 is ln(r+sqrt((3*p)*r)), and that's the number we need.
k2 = -1.7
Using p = 0.10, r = 0.05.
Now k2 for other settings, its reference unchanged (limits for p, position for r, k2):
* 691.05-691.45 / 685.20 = -5.1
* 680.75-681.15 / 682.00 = -2.5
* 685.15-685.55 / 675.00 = -2.6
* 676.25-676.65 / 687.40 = -2.1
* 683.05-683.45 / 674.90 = -1.6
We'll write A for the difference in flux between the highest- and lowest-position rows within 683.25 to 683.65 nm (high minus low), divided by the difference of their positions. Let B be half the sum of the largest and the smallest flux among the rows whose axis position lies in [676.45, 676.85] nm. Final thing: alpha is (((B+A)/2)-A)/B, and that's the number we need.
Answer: 0.32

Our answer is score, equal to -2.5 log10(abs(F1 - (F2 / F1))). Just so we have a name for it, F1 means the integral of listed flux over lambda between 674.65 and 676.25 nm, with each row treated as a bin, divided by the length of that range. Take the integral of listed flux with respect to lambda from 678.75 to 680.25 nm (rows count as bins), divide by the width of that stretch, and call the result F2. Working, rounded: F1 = 249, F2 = 246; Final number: -5.99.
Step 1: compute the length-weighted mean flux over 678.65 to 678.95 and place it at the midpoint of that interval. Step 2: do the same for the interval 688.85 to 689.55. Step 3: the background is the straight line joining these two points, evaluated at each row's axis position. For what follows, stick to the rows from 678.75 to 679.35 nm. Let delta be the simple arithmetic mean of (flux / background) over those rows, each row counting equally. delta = 0.99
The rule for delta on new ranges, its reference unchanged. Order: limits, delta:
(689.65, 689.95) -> 1.05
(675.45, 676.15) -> 1.01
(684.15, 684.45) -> 0.97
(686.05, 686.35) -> 1.11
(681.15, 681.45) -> 1.04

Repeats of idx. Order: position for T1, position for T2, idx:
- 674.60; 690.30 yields -431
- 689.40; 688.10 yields -476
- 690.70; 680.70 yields -464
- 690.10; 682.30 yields -487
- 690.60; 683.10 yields -469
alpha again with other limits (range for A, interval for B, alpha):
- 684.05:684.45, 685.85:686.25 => 0.48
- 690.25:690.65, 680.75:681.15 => 0.24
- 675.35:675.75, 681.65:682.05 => 0.46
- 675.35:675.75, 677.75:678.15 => 0.46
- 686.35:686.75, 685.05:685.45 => 0.67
